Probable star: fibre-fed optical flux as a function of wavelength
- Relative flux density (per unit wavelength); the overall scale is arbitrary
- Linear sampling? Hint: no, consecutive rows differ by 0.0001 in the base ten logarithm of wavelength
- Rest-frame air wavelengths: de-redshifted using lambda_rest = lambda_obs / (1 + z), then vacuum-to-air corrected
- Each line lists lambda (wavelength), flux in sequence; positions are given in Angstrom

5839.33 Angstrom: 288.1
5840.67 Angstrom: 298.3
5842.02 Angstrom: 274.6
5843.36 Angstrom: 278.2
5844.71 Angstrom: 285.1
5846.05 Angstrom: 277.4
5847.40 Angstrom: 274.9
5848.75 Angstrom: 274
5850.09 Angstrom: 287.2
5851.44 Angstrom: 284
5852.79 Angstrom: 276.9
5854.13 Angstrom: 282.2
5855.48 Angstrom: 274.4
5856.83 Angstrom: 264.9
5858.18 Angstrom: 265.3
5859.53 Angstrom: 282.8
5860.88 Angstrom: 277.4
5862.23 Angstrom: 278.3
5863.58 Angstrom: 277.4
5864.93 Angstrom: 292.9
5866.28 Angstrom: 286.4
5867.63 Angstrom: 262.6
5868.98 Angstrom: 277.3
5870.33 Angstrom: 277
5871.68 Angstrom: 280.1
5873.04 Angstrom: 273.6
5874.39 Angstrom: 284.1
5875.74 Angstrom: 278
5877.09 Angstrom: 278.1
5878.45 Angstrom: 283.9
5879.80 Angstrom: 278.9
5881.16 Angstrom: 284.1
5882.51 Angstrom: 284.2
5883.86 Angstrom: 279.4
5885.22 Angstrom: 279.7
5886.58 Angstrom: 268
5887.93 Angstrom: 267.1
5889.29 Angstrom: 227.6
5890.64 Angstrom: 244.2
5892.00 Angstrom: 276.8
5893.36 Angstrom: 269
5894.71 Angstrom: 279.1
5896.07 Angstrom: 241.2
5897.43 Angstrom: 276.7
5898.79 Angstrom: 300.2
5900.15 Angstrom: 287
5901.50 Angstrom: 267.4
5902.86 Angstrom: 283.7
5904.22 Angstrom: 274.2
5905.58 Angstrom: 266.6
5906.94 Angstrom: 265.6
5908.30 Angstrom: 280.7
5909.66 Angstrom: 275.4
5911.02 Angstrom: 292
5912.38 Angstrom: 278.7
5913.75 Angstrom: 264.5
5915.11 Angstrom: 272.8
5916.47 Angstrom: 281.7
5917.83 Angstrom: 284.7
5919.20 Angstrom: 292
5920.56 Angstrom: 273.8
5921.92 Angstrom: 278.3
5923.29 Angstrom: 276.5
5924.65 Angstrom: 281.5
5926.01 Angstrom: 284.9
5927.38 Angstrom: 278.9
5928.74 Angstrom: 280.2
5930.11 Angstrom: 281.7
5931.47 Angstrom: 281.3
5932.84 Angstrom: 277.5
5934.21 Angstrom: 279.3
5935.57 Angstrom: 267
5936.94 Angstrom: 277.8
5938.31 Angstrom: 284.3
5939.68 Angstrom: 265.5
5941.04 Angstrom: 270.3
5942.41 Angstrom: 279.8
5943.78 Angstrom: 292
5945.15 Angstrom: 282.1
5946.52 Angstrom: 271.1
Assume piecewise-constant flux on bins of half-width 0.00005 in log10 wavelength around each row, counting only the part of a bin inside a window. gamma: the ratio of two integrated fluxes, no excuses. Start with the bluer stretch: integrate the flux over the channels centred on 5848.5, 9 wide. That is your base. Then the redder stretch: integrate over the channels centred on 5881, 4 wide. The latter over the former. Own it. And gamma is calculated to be 0.4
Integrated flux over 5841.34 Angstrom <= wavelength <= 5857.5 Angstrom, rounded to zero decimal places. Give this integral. 4490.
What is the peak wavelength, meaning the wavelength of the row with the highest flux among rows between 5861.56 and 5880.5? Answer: 5864.93 Angstrom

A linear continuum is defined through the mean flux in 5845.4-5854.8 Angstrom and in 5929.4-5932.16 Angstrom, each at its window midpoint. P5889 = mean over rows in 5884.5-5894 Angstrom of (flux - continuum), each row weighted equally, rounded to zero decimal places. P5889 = -19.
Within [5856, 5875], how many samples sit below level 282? 10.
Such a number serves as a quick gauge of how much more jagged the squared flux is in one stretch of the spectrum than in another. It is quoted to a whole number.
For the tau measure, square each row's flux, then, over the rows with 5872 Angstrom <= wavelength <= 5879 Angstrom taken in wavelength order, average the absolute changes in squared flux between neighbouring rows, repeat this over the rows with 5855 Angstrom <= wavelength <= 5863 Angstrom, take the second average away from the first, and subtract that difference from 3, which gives 544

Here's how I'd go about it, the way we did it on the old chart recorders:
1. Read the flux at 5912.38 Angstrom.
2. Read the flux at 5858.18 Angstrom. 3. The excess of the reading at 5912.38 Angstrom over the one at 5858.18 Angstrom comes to 13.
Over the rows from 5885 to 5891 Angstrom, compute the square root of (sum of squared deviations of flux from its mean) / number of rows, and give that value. 18.8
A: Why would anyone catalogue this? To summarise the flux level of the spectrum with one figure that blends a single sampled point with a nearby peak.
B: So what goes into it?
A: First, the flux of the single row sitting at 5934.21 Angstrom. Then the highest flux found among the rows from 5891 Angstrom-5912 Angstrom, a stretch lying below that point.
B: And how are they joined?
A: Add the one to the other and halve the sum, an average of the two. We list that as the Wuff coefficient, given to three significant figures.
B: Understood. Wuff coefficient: 290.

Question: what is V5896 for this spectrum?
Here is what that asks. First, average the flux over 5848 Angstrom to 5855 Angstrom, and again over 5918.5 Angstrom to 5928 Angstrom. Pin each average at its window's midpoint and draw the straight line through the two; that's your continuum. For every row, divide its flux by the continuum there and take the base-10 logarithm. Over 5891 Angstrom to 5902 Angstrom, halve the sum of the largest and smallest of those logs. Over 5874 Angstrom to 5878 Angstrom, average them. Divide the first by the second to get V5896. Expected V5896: 15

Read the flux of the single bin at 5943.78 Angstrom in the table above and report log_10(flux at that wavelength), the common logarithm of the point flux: 2.47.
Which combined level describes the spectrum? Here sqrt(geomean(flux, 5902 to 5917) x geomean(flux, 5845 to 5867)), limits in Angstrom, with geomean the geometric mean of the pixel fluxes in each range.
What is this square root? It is 277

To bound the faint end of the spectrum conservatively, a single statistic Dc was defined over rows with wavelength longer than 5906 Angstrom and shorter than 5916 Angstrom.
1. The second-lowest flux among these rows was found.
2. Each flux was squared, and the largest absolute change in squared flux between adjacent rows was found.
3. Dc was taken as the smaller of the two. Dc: 266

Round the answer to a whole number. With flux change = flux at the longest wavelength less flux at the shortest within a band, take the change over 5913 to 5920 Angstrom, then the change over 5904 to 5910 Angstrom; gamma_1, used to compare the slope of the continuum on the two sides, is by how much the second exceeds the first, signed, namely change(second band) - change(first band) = -26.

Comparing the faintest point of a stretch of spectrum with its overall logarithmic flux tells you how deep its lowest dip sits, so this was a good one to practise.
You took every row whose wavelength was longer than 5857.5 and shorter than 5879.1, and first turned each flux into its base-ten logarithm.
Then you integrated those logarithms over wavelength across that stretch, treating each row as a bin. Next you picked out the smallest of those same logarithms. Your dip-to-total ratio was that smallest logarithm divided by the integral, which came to 0.0458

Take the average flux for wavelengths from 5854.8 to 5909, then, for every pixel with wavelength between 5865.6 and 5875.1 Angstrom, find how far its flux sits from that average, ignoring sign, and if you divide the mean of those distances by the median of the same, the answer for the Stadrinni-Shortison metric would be 1.1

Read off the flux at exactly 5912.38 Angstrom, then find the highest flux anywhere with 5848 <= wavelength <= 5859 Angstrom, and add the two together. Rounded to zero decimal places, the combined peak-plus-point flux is 566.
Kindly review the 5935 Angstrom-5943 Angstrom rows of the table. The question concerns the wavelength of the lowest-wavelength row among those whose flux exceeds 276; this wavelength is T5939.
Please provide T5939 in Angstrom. 5936.94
